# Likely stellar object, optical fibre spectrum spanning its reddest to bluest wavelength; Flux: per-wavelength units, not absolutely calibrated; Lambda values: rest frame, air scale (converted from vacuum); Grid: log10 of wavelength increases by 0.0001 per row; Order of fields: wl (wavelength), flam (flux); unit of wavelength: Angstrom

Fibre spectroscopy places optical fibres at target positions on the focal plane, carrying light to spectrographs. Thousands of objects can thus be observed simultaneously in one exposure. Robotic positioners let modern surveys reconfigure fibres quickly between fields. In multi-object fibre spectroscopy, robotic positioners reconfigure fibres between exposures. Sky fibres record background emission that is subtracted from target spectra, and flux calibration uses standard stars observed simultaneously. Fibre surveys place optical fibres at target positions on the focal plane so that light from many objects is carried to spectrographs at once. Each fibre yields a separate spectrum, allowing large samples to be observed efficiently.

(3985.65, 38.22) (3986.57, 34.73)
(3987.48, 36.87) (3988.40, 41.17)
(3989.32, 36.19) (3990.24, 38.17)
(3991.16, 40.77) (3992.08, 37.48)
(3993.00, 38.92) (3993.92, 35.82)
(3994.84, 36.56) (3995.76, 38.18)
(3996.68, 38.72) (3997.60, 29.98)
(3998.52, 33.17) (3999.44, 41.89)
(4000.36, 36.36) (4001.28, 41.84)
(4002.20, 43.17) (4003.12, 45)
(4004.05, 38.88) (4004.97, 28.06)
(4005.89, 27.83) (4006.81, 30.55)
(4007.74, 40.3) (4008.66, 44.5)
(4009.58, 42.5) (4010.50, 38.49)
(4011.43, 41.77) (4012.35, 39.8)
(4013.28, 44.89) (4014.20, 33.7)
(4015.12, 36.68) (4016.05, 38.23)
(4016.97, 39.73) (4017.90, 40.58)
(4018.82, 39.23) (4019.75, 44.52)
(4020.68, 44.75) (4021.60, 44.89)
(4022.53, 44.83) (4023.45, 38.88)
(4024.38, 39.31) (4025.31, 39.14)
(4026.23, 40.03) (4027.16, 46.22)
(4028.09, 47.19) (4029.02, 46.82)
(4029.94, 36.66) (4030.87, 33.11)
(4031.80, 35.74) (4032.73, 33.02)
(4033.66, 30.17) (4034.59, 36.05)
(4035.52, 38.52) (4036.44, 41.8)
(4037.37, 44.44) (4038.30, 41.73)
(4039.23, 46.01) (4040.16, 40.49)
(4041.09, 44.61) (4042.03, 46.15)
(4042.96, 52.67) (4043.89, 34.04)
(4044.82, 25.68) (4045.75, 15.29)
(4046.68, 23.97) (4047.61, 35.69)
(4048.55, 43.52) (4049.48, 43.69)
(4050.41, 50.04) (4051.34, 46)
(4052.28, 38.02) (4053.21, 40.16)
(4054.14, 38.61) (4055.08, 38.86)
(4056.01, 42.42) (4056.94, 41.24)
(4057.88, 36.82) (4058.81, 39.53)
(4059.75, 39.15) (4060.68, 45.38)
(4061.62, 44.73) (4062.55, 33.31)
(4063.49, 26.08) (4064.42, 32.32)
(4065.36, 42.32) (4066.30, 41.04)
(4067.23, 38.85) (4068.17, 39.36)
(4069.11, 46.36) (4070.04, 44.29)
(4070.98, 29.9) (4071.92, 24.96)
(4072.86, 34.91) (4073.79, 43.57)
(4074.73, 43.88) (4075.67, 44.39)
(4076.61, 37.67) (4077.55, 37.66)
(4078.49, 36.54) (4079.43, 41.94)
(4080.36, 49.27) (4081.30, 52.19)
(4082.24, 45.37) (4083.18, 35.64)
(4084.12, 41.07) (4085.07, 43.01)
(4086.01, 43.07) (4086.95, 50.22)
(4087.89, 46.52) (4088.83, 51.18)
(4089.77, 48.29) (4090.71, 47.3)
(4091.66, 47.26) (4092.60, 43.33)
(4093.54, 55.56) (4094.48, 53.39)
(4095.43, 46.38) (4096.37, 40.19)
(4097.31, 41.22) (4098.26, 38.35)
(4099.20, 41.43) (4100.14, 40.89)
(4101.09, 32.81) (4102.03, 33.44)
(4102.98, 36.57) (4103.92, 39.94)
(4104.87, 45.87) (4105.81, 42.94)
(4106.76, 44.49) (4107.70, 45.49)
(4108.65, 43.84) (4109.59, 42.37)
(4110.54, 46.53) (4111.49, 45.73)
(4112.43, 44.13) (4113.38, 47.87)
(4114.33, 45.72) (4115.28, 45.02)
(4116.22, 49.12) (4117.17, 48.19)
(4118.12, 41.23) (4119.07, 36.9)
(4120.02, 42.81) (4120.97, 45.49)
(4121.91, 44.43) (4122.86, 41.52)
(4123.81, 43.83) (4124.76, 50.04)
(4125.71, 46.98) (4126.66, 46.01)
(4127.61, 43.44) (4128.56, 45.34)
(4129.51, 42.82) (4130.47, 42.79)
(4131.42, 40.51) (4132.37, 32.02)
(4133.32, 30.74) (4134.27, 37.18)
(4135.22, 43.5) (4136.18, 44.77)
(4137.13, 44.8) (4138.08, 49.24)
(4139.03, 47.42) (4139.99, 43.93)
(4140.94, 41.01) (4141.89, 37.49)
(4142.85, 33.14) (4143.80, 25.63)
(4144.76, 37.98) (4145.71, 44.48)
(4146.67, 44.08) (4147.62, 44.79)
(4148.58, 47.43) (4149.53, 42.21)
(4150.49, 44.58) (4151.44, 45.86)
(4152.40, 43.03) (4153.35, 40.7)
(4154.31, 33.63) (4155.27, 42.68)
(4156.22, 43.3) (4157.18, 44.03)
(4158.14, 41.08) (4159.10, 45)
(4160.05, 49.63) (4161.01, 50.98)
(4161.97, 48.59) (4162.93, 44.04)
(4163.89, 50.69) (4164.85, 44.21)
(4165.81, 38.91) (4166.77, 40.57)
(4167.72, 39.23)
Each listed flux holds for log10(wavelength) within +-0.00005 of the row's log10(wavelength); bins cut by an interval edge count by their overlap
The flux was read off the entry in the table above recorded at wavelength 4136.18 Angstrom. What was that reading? 44.77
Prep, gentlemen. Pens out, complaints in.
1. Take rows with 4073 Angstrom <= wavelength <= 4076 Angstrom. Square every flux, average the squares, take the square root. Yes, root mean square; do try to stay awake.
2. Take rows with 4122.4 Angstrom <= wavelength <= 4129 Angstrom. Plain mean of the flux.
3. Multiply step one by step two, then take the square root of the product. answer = 44.6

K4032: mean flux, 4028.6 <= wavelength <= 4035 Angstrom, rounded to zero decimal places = 36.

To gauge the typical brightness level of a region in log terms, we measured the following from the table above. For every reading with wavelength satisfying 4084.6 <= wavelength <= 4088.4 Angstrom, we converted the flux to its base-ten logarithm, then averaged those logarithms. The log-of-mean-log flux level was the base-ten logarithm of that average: 0.220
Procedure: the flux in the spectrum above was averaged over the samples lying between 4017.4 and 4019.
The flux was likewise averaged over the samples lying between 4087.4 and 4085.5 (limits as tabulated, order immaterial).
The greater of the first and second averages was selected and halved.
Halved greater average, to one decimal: 23.3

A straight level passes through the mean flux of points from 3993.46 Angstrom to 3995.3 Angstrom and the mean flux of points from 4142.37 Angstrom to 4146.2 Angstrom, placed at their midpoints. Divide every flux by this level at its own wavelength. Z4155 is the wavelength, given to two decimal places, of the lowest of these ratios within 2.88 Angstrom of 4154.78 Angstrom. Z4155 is 4154.31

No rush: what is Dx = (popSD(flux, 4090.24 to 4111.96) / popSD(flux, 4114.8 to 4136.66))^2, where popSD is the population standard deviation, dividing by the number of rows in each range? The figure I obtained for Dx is 1.2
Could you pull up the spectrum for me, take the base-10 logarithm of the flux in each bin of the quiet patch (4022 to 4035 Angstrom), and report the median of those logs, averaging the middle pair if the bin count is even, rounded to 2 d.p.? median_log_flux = 1.59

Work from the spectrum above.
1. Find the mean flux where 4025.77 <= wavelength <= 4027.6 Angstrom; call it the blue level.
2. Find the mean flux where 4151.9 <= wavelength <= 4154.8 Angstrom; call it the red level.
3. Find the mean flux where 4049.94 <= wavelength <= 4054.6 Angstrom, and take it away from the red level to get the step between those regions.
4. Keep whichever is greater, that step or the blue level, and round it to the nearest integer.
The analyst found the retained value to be 43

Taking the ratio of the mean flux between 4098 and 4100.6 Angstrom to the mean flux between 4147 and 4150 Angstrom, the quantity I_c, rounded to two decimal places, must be 0.90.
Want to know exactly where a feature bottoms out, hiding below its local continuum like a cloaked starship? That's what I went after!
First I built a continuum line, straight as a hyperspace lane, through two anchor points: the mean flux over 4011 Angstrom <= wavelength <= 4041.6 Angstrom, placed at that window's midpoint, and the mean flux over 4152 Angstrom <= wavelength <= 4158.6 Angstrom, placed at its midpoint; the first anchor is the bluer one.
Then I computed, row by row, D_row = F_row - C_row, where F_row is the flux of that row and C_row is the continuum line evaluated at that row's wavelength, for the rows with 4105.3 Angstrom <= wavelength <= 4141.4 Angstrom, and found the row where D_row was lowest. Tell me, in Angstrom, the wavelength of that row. 4133.32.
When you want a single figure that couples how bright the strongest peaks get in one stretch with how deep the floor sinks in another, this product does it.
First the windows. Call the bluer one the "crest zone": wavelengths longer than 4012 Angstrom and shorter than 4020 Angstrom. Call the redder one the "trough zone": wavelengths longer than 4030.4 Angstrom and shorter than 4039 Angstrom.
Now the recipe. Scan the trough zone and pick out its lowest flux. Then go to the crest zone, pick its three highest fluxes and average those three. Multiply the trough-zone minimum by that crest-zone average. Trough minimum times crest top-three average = 1307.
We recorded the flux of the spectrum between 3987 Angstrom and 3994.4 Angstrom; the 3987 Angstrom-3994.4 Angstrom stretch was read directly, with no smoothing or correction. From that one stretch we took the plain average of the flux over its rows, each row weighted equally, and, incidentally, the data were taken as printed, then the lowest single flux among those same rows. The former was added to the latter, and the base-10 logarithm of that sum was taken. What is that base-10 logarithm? 1.87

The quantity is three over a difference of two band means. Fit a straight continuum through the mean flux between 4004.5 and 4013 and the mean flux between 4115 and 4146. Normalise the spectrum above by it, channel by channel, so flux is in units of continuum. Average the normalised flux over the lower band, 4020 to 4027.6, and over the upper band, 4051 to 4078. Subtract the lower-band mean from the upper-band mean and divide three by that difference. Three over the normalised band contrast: -23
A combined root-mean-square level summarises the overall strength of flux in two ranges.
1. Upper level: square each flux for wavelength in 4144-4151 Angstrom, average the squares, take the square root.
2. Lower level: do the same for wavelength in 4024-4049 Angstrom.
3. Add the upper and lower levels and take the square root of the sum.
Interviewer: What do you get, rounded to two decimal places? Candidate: 9.11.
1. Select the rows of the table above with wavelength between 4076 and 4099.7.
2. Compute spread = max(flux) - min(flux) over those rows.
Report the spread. 19.9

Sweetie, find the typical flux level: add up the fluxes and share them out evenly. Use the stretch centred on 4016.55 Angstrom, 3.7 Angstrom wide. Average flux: 38.8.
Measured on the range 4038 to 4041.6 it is 43.2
